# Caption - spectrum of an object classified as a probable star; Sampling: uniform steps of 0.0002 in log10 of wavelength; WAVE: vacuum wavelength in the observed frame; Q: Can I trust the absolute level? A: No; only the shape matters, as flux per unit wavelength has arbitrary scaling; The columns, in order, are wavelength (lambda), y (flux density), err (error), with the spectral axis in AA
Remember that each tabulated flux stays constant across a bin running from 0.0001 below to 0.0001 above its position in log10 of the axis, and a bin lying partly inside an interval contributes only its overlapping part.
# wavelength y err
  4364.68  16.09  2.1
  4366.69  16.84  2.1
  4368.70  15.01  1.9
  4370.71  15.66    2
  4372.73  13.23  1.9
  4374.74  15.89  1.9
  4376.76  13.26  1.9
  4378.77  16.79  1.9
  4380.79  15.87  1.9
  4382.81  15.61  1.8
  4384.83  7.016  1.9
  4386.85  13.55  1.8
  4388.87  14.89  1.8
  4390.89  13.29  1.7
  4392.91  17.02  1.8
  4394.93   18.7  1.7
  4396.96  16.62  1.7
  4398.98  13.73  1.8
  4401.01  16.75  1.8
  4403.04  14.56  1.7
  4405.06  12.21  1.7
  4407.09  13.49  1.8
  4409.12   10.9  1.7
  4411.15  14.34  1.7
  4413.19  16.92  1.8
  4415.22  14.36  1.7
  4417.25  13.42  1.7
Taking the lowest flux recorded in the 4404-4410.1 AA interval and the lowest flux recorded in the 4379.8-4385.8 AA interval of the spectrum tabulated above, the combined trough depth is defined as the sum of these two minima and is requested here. 17.9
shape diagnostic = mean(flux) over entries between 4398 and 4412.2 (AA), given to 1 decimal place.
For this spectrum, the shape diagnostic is 13.7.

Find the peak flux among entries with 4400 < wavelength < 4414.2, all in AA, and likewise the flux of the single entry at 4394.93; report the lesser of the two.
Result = 16.9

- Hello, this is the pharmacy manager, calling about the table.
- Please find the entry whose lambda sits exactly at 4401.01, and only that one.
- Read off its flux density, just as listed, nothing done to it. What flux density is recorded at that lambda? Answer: 16.75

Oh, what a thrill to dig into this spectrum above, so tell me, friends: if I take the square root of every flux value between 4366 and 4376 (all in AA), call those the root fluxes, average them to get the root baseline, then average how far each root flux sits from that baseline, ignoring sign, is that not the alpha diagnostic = 0.12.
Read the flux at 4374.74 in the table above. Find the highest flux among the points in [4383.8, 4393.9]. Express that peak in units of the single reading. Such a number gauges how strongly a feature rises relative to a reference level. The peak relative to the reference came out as 1.07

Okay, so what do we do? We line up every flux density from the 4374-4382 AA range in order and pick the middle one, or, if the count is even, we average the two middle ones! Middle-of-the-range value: 15.9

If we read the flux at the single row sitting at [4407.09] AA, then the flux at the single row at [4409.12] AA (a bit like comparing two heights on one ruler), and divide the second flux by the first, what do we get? 0.81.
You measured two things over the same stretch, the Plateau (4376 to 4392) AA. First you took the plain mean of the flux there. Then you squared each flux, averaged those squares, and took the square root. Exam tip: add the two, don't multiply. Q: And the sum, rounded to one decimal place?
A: 27.9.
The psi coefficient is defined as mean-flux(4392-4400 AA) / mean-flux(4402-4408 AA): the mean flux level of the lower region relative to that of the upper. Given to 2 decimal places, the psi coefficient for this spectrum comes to 1.23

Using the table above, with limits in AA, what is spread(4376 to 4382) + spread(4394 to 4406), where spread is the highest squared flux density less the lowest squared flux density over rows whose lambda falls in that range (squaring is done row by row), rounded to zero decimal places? 307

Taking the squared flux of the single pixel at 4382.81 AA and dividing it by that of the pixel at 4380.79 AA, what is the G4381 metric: 0.97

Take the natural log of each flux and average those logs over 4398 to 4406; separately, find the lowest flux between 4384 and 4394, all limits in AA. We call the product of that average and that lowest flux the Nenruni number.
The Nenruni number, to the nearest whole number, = 19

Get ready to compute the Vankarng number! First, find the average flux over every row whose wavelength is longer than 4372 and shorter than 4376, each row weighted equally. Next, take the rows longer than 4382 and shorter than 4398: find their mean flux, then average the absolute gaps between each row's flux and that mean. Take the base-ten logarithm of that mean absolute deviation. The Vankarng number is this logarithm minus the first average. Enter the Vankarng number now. -14.2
